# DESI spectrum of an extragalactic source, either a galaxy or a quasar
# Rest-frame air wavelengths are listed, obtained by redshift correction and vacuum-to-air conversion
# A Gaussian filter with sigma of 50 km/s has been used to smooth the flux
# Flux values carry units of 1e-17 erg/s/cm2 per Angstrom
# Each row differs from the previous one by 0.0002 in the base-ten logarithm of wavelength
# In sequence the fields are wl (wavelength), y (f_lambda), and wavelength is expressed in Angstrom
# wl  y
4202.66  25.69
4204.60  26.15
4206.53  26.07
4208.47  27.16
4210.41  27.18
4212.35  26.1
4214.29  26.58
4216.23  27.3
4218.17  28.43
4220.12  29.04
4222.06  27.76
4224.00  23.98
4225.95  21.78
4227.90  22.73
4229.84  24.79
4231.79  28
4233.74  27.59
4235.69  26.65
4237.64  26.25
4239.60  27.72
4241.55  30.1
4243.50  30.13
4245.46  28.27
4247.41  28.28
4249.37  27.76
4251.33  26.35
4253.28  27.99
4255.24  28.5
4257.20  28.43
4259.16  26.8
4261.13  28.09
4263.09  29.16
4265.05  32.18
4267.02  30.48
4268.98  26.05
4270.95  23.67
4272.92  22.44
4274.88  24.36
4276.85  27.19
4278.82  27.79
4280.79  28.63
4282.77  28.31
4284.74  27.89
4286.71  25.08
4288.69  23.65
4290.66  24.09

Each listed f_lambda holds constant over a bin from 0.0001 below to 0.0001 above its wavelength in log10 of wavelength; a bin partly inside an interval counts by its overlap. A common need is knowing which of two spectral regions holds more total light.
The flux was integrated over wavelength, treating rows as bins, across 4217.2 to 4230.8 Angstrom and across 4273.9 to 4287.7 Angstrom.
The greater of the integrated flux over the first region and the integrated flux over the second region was 373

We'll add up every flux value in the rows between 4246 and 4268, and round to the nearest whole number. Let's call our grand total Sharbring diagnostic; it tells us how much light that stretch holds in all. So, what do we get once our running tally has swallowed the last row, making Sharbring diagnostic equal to 314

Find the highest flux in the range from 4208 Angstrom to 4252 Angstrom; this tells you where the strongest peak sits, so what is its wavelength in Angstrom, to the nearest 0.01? 4243.50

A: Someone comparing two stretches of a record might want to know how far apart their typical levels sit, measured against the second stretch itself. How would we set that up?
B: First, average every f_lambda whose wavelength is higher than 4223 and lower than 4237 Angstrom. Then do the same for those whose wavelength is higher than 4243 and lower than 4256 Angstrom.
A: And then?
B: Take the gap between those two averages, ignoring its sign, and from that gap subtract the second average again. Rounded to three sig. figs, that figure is -25.1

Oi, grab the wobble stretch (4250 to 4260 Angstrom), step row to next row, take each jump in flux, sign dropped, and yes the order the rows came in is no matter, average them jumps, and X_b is 1.0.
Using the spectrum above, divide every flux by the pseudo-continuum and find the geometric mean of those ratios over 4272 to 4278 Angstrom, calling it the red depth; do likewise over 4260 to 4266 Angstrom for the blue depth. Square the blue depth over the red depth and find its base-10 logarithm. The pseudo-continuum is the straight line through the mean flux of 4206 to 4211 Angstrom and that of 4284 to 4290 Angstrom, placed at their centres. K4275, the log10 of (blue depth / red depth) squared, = 0.159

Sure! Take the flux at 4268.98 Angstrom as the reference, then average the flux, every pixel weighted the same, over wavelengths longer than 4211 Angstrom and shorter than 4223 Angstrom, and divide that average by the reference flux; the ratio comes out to 1.06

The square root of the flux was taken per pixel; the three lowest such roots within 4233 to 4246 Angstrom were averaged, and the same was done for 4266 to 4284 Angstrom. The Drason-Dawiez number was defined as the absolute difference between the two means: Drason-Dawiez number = 0.33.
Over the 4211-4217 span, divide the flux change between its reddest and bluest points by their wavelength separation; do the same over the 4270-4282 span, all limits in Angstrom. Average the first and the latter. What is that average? 0.41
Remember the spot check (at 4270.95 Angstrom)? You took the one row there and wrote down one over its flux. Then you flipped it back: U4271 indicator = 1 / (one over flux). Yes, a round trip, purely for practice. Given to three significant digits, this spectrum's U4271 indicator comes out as 23.7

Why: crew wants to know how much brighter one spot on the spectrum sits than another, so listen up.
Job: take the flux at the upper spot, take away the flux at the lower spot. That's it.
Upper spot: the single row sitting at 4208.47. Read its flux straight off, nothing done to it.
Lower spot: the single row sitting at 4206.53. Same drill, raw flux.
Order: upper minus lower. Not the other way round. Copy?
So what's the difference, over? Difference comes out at 1.1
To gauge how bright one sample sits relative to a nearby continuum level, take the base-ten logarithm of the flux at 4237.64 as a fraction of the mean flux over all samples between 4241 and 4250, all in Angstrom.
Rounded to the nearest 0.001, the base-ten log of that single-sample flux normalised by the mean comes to -0.042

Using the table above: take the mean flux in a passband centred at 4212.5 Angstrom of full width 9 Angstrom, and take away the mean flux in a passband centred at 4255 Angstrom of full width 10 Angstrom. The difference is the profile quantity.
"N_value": -0.8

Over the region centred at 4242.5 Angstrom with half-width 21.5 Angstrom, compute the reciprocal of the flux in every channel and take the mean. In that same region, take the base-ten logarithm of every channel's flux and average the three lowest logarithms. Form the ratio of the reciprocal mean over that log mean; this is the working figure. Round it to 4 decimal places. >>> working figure 0.0273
